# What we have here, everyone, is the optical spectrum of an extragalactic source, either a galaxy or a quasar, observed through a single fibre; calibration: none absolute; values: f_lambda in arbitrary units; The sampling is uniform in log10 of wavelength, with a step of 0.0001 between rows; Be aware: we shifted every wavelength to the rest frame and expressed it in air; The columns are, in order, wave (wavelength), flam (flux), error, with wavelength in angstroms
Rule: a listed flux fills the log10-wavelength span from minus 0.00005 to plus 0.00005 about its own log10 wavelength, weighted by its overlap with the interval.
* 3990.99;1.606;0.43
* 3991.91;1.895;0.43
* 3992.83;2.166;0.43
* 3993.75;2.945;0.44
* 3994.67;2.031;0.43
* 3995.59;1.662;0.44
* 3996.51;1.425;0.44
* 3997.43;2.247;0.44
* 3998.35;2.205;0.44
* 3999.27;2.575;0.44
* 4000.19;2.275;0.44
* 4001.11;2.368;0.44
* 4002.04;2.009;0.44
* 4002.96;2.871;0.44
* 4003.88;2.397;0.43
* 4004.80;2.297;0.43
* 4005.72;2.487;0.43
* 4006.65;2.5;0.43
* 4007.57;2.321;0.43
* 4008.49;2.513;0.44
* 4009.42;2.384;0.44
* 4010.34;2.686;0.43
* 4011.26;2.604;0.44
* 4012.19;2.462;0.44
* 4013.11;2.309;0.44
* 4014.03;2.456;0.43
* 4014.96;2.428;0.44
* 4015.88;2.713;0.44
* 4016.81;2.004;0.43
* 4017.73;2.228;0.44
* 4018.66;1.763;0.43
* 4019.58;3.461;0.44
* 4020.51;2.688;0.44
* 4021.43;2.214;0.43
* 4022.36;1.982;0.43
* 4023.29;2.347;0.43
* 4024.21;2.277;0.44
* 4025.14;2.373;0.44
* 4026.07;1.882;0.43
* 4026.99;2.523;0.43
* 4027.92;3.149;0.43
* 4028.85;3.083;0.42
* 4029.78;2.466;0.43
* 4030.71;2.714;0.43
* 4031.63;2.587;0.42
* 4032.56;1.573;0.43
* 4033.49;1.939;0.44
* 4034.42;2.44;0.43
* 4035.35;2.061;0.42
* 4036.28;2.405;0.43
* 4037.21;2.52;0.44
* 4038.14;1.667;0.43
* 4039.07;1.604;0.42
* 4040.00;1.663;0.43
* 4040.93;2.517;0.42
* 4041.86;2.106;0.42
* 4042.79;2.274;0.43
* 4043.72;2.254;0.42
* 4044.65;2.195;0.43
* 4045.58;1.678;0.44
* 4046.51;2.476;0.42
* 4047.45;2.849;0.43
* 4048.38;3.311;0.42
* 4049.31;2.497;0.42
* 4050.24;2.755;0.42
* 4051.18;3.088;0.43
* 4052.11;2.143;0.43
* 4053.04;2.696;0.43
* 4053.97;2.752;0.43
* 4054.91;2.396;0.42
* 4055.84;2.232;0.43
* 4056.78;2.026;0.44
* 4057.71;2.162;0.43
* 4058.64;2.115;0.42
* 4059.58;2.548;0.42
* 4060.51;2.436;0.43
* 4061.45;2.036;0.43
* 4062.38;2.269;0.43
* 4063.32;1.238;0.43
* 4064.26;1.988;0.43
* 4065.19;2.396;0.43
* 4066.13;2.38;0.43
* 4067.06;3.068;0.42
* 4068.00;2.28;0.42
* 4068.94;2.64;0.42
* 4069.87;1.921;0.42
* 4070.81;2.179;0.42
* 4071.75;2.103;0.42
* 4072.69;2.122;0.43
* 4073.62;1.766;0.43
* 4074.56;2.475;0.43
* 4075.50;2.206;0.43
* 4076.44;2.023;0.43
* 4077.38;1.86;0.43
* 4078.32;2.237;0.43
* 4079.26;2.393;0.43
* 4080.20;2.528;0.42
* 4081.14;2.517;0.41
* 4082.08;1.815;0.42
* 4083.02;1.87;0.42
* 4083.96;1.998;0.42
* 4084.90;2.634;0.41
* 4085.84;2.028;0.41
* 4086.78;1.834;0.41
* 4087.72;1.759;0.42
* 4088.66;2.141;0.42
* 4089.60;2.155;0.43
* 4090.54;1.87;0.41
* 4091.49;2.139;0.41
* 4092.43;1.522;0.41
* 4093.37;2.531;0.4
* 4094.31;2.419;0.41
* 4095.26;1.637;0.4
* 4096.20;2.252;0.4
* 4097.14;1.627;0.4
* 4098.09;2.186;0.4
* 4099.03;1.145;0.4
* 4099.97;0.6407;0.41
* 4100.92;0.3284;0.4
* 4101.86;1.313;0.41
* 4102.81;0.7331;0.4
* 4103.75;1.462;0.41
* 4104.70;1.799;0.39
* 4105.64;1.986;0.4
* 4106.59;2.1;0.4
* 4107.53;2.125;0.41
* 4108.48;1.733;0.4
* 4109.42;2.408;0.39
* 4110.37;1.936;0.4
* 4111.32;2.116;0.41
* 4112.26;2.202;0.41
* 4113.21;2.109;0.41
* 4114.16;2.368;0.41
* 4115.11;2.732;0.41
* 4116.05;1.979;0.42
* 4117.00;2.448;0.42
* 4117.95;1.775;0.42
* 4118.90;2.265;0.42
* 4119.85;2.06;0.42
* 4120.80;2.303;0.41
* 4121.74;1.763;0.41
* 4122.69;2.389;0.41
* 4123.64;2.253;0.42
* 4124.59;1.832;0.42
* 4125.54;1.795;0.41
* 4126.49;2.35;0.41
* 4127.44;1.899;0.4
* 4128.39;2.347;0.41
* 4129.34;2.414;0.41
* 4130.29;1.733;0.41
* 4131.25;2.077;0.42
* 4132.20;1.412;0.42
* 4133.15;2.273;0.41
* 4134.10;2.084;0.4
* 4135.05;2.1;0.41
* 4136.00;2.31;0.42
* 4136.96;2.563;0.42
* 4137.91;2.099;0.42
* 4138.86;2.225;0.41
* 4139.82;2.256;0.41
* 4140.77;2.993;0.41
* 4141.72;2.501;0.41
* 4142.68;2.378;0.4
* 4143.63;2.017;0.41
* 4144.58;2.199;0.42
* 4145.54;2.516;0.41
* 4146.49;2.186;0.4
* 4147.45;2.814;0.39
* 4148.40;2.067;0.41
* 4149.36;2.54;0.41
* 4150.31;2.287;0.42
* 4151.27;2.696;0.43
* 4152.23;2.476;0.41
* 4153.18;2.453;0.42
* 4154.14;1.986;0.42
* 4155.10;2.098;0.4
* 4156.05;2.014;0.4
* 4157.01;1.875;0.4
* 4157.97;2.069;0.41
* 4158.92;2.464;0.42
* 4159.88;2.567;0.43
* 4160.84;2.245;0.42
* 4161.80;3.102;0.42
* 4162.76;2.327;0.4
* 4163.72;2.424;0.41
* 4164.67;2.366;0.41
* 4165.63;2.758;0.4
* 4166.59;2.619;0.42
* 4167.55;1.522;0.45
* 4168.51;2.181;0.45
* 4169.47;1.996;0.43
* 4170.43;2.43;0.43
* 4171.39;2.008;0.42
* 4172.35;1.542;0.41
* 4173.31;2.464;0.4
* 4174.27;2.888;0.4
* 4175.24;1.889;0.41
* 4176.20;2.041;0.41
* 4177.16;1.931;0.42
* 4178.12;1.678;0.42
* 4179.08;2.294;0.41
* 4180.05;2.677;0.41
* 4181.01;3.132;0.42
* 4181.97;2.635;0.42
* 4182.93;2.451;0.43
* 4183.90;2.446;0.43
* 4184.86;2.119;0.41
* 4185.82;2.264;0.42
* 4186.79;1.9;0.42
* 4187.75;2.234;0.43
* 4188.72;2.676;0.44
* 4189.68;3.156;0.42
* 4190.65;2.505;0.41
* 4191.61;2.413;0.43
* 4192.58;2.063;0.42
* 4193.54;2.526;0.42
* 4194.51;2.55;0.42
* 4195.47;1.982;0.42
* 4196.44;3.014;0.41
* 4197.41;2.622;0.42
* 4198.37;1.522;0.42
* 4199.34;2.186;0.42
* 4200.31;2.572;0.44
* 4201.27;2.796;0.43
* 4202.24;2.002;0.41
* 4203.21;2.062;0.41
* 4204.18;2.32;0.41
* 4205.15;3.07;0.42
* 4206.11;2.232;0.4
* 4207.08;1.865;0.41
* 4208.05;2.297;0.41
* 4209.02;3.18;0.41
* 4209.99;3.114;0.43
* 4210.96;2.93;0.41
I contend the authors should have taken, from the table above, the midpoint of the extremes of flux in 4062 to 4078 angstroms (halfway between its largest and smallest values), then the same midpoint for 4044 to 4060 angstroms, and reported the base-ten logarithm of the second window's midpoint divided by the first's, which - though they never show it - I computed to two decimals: 0.06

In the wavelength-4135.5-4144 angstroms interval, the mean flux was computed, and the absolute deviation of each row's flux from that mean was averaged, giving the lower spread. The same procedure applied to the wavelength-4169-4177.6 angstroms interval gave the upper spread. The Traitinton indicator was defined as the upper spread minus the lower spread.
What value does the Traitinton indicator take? 0.097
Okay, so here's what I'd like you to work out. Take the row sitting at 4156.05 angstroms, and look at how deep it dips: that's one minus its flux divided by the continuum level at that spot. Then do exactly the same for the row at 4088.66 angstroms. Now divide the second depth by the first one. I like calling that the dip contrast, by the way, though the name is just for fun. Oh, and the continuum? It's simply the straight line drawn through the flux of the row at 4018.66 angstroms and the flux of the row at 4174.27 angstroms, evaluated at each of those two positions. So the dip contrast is 0.2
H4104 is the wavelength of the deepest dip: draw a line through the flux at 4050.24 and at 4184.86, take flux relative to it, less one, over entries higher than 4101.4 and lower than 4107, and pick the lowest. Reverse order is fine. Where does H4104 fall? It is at 4102.81 angstroms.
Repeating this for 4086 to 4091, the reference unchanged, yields 4087.72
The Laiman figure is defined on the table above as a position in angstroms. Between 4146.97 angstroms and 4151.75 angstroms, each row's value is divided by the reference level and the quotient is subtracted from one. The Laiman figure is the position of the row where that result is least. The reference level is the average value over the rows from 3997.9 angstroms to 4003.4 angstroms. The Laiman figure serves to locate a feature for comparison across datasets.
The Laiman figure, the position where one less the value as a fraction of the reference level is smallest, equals 4147.45 angstroms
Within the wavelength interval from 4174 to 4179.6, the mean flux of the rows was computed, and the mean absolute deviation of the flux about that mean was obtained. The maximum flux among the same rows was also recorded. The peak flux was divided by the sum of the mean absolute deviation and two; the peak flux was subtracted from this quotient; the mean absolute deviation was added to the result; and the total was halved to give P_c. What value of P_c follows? -0.66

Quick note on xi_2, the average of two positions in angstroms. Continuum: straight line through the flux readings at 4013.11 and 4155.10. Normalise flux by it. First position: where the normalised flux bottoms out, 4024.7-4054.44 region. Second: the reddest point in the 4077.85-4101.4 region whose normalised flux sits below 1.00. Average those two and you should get 4066.7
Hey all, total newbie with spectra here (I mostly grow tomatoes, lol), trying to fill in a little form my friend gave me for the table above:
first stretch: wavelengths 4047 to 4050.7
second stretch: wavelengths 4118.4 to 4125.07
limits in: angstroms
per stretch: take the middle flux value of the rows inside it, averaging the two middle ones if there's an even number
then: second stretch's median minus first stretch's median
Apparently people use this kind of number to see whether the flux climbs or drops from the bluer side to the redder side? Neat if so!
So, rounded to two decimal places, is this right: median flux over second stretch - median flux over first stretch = -0.55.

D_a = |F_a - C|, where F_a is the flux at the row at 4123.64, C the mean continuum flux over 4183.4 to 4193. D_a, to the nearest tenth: 0.1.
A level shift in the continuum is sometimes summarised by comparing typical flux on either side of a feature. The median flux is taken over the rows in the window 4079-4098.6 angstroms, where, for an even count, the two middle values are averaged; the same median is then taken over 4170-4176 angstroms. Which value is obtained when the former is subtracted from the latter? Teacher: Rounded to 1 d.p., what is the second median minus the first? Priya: 0.1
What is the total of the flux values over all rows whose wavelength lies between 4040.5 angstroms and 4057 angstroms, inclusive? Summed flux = 44.2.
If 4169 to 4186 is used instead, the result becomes 40.9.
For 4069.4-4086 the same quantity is 38.7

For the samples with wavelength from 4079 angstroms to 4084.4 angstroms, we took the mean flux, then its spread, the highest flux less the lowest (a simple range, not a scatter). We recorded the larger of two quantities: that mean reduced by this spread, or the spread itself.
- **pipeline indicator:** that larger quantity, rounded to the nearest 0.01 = 1.47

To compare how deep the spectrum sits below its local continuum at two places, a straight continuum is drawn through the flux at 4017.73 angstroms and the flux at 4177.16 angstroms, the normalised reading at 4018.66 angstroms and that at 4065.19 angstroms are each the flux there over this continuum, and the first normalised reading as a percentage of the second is 71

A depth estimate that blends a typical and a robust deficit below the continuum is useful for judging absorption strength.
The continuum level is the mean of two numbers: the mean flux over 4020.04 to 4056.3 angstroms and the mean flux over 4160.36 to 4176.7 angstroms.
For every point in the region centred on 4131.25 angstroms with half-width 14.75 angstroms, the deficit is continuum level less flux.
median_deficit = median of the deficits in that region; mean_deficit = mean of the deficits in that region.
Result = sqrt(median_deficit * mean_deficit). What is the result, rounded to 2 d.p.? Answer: 0.10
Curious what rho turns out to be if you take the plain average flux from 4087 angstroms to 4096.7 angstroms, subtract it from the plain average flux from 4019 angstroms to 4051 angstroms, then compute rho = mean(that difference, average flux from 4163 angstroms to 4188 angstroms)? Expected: 1.30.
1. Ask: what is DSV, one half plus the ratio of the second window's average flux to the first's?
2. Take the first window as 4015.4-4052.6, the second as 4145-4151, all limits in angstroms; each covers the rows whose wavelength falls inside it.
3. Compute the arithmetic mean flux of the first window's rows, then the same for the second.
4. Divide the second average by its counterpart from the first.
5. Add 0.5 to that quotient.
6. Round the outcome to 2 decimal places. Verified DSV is 1.52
